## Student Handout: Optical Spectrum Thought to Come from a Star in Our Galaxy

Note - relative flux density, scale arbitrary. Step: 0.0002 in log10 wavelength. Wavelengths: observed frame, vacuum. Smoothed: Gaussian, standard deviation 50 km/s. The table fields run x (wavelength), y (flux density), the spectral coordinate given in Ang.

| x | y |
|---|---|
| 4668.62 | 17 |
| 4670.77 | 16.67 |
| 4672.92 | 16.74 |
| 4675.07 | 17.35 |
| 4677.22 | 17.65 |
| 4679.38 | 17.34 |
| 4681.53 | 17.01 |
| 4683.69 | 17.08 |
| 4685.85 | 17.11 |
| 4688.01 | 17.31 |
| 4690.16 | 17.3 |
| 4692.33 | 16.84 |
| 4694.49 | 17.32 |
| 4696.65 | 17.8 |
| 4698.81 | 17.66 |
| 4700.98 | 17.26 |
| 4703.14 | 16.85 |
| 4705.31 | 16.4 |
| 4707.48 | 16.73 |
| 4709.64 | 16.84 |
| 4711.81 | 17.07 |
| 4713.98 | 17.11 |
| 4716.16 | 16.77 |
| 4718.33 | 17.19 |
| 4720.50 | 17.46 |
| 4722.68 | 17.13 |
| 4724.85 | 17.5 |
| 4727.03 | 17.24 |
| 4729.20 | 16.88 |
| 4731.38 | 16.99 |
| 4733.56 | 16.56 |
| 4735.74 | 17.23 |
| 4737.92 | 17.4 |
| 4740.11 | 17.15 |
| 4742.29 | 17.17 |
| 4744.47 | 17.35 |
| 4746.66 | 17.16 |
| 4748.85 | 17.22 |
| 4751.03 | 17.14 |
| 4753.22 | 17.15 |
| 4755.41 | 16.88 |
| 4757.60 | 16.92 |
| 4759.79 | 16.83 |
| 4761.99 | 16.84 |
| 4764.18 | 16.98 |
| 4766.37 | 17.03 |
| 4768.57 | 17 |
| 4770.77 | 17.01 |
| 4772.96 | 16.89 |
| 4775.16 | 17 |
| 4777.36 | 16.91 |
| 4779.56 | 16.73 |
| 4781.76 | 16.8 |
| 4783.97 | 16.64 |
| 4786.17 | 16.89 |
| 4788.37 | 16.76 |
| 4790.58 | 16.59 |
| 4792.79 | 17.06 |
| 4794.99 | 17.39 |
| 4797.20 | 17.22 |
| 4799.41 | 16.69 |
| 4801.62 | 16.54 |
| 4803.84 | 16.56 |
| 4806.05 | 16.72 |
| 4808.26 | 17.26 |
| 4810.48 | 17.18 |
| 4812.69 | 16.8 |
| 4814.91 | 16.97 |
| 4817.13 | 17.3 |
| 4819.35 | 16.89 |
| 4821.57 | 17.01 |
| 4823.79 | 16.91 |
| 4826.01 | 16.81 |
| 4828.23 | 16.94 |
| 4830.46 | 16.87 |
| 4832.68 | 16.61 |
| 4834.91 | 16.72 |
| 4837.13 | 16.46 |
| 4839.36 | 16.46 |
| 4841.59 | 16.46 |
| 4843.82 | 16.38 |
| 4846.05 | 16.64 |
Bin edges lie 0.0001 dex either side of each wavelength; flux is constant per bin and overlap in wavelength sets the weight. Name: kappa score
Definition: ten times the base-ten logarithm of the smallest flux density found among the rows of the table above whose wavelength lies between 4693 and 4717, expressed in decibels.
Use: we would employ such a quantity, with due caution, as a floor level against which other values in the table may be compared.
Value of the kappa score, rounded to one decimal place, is 12.1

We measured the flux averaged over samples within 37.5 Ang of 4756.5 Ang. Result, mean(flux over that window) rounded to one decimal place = 17.0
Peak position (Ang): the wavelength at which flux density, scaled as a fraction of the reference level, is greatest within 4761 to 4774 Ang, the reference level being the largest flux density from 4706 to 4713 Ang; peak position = 4766.37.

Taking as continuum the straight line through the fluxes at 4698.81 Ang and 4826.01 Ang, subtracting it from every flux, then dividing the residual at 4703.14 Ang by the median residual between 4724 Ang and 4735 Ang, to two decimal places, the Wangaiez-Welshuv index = 1.73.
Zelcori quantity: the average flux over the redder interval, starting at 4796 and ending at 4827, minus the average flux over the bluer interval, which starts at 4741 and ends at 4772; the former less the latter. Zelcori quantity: -0.13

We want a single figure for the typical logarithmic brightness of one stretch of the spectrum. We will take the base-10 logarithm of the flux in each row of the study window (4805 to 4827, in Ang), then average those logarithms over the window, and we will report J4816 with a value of 1.230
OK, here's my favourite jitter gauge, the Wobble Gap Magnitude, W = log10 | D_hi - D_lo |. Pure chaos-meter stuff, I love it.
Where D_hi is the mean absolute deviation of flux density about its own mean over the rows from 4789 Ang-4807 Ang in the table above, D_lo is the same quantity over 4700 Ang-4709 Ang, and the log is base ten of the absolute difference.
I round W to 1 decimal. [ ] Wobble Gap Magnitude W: -1.4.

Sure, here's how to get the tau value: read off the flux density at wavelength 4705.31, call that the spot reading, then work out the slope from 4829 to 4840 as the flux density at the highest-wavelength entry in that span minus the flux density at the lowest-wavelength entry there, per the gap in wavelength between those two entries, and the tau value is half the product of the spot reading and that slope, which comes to -0.38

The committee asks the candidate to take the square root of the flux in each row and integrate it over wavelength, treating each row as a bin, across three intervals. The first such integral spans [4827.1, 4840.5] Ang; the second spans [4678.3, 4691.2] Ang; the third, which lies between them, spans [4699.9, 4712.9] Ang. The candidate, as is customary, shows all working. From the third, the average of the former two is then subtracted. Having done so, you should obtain -0.7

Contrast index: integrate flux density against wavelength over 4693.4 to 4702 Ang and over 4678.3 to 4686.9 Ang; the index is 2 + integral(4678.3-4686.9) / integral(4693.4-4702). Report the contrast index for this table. 2.98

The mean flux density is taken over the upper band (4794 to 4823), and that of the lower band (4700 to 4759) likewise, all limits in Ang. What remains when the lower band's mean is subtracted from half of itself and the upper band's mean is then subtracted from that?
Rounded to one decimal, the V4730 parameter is -25.5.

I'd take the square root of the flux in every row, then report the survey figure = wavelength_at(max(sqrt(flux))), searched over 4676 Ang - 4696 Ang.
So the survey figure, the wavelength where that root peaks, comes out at 4677.22 Ang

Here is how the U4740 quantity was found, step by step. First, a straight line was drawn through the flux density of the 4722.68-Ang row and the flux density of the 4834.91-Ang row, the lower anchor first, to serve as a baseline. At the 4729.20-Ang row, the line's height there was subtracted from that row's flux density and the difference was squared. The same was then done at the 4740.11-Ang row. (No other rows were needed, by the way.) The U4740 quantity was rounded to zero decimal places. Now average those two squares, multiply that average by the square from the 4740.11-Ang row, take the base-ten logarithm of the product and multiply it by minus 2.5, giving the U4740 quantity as 9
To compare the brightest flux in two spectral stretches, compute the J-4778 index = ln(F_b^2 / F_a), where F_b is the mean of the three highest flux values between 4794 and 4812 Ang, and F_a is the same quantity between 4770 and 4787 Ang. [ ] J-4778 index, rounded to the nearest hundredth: 2.87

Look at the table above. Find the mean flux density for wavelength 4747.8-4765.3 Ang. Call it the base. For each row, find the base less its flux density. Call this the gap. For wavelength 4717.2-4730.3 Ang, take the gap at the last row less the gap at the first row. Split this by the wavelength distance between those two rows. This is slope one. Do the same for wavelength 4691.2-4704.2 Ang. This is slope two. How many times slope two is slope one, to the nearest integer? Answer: -31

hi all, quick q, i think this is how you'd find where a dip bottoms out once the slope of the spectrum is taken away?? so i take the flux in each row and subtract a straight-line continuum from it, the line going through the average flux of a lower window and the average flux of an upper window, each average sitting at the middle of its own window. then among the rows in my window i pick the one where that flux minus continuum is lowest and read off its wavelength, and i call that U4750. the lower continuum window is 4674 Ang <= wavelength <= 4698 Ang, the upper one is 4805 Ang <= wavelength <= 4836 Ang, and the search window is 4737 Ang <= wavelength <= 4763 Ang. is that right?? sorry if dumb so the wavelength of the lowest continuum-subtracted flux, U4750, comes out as 4759.79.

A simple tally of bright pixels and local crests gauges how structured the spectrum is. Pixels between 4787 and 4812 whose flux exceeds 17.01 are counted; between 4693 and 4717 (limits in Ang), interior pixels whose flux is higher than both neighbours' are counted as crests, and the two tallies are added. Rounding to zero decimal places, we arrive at 7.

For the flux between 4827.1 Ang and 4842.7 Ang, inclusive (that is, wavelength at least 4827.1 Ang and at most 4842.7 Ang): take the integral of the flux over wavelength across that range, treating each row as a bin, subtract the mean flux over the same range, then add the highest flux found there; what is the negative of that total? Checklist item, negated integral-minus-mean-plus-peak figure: -260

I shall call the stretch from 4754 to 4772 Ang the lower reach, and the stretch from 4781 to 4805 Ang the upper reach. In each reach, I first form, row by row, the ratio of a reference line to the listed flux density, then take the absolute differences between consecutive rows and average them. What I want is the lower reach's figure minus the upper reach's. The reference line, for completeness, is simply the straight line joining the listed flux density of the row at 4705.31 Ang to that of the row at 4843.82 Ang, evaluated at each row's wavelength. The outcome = -0.011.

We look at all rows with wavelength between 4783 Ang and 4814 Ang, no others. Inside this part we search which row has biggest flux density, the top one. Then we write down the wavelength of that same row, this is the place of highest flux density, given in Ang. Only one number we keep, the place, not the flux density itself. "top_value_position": 4794.99 Ang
